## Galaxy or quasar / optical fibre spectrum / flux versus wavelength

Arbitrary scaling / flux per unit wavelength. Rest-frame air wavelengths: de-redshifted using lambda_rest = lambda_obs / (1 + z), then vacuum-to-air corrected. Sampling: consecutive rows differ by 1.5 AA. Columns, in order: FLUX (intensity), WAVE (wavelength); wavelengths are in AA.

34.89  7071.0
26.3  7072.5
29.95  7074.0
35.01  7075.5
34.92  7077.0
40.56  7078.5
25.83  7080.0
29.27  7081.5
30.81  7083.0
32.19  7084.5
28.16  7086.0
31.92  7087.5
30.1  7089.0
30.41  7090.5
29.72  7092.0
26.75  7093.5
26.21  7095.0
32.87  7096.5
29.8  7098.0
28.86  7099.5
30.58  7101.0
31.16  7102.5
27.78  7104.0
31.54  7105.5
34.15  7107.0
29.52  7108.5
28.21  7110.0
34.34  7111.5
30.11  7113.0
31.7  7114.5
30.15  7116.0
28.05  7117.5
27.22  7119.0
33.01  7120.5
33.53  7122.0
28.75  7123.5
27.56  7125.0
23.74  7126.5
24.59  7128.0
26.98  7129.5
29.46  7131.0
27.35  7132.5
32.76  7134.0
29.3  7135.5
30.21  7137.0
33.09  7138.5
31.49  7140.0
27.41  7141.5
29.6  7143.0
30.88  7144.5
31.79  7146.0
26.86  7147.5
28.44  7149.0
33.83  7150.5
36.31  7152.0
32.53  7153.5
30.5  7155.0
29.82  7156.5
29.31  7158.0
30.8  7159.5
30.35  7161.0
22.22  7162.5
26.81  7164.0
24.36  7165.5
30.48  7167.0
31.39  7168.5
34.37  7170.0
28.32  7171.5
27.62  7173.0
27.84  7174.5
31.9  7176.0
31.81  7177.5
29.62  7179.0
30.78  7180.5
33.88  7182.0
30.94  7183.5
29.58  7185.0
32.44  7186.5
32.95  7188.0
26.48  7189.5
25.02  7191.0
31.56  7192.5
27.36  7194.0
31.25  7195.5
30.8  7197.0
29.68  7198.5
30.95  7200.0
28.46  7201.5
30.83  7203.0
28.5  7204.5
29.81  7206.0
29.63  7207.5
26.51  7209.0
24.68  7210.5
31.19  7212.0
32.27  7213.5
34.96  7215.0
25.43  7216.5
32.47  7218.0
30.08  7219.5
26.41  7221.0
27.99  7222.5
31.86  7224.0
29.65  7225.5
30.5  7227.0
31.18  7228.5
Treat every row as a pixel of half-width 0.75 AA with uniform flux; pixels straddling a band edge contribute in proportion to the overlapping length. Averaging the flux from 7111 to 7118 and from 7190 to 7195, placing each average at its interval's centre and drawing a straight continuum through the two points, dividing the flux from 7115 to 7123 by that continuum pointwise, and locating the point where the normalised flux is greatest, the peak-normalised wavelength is 7122.0 AA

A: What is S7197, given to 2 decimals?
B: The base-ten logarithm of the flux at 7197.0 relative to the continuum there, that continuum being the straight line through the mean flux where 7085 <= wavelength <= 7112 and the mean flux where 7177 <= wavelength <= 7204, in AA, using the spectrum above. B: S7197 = 0.01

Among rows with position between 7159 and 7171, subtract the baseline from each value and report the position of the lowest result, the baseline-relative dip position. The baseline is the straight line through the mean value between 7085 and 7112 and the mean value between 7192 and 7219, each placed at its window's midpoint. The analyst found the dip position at 7162.5 AA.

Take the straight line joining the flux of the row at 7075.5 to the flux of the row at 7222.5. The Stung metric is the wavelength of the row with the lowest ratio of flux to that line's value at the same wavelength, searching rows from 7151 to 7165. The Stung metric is 7162.5 AA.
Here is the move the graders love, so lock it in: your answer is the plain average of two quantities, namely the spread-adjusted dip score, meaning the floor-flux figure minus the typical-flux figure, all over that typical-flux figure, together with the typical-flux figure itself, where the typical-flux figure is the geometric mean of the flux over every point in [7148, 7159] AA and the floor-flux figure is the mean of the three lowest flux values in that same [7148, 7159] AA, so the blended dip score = 15.7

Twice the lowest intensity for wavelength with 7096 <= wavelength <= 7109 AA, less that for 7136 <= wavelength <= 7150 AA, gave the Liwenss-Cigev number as 29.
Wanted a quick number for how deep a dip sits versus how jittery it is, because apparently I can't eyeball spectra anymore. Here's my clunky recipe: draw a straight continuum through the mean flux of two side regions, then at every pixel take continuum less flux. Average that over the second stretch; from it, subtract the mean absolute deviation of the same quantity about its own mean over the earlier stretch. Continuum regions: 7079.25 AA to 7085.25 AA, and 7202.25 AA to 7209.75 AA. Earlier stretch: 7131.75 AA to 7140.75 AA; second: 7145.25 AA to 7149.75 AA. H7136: -1.5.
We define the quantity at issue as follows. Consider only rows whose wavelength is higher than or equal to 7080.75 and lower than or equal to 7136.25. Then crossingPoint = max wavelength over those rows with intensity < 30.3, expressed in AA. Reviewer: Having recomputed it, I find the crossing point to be 7135.5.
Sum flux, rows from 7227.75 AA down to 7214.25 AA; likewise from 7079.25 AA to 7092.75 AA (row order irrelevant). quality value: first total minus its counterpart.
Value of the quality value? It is 1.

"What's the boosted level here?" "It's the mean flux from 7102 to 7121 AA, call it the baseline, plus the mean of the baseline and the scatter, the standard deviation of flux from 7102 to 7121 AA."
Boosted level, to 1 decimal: 46.9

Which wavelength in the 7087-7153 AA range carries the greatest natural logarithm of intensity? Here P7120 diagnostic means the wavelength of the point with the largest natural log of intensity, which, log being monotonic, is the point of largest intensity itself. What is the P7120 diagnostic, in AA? 7152.0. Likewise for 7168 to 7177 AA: 7170.0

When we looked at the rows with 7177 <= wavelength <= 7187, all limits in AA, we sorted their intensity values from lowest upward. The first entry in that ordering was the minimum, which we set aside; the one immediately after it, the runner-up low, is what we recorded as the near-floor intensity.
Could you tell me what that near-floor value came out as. 29.62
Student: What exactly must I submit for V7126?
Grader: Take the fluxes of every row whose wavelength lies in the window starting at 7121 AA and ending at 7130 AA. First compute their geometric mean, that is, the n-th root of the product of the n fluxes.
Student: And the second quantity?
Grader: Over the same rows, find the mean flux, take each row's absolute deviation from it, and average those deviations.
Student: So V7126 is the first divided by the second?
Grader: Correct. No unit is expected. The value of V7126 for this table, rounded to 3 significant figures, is 11.3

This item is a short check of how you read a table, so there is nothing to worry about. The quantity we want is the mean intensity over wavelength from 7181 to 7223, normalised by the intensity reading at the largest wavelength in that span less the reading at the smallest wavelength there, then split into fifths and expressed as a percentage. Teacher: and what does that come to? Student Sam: -101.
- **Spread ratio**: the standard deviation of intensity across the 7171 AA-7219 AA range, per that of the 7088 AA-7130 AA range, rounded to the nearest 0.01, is 0.95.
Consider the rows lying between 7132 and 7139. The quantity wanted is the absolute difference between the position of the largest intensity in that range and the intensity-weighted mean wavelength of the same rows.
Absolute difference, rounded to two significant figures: 2.9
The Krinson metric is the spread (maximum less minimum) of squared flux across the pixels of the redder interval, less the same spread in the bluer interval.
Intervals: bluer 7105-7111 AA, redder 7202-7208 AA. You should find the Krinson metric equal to -232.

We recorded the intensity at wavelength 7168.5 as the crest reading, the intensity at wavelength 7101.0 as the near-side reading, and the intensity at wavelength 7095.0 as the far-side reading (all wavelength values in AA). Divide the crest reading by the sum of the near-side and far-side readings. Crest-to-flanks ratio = 0.55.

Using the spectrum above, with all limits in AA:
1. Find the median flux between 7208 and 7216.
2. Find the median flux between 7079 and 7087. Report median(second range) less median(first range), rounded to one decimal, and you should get -1.9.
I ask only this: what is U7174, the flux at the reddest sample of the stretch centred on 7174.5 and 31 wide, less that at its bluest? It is -4.3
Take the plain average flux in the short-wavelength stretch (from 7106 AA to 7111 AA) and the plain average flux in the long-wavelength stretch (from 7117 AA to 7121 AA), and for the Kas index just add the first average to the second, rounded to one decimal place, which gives 60.1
